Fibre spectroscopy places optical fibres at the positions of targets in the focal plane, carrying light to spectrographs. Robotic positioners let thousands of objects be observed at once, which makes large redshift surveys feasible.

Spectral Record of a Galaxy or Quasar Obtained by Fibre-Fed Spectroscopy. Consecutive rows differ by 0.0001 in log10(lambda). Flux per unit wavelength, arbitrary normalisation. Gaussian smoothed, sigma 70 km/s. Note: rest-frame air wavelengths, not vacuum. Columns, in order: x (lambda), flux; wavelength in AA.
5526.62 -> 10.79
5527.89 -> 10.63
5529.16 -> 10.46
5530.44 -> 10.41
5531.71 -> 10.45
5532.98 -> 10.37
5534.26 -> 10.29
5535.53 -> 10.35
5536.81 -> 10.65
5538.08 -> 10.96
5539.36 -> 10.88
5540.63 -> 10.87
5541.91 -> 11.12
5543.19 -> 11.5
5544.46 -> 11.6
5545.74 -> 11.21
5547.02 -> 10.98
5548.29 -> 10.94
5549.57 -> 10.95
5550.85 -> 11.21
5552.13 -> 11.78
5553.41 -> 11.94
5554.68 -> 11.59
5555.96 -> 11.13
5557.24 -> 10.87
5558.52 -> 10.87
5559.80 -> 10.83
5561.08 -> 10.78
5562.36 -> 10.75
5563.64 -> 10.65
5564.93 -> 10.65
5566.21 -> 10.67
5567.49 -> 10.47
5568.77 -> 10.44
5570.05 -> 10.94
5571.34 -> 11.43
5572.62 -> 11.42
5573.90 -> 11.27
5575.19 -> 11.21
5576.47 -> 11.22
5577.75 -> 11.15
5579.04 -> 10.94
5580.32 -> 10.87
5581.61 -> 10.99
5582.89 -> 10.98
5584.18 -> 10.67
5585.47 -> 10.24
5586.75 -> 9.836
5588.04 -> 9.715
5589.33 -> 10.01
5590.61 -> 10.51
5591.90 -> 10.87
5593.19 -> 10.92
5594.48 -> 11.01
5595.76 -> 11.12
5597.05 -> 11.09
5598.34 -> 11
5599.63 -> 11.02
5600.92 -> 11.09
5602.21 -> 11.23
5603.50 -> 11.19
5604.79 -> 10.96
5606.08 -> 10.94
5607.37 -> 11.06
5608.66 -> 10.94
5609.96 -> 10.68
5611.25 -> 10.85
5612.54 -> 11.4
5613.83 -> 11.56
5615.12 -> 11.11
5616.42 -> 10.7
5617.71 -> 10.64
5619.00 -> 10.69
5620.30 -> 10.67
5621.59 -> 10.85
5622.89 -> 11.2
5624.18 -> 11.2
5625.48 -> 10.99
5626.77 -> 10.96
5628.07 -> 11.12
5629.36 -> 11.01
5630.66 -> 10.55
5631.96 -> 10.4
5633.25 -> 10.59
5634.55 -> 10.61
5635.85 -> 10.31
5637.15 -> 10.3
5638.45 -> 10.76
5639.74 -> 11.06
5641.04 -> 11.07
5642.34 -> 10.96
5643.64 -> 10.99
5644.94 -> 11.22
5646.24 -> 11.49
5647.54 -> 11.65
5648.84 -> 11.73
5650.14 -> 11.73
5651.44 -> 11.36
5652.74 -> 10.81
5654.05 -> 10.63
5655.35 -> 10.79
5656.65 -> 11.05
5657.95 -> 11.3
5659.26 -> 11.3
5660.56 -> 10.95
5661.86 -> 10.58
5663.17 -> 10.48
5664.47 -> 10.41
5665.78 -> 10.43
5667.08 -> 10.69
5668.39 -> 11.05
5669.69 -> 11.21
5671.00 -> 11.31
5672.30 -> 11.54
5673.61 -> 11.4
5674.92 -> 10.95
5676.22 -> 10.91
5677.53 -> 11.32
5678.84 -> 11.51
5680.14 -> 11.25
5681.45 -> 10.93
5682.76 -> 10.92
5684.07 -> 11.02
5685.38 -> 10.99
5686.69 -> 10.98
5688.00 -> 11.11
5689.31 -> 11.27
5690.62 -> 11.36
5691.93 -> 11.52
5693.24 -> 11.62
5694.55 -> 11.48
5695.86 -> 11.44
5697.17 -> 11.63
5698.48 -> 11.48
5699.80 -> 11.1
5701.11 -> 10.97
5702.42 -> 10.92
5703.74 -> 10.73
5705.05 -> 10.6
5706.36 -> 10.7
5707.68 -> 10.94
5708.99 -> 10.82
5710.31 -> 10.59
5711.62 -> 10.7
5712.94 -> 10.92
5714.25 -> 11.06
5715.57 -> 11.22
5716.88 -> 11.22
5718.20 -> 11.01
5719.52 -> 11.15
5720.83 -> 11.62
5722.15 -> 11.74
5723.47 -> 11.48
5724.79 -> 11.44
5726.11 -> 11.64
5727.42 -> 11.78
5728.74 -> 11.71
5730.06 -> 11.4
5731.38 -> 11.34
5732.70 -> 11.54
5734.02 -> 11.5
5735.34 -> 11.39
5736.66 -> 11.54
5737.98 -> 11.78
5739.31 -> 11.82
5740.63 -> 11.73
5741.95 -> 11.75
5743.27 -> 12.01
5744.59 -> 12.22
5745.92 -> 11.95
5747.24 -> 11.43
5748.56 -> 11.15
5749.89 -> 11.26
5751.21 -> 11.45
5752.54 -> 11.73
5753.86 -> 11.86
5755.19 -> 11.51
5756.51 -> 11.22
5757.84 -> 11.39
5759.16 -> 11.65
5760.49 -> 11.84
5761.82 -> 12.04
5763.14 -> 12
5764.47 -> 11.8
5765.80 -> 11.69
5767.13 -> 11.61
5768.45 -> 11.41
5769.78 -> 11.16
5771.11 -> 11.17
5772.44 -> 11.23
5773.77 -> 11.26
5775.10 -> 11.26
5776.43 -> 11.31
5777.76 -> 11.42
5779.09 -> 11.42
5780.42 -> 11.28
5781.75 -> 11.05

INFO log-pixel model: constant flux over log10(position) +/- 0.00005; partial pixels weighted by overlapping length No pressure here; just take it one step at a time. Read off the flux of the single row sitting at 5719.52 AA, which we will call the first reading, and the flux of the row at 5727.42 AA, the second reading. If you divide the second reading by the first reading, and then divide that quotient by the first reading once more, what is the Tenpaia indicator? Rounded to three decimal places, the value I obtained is 0.095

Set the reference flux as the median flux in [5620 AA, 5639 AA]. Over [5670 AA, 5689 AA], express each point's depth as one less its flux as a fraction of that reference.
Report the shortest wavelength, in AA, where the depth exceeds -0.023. 5674.92 AA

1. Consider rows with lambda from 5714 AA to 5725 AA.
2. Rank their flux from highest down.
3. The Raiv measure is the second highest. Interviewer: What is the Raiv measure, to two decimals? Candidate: 11.62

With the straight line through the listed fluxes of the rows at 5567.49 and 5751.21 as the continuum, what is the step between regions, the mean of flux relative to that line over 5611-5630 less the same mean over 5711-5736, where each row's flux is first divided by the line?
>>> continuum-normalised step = 0.018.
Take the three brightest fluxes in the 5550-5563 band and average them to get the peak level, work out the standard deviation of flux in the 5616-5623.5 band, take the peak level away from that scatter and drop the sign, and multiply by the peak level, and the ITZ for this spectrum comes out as 136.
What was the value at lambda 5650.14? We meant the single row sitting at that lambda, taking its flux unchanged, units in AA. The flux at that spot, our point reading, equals 11.73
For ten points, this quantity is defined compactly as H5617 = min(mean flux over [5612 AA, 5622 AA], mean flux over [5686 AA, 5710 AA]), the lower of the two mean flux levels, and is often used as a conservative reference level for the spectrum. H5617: 11.0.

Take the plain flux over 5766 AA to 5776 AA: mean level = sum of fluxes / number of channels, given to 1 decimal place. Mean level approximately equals 11.3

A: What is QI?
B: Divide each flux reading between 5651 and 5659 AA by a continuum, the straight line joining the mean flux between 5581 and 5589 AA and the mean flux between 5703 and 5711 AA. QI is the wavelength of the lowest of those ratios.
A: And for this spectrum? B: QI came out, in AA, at 5654.05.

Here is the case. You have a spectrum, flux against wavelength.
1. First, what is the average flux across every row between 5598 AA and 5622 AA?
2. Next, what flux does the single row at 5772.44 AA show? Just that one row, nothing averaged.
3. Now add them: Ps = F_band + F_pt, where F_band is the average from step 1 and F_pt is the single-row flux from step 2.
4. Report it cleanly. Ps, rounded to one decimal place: 22.2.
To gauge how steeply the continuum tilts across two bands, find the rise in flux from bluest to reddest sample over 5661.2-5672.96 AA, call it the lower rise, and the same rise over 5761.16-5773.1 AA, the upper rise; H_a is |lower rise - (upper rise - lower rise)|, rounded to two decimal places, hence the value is 2.73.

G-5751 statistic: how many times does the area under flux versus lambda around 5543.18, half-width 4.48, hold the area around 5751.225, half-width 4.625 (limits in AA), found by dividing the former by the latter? 0.94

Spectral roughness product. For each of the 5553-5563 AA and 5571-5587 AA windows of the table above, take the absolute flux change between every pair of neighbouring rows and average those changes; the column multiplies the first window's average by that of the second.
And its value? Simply 0.026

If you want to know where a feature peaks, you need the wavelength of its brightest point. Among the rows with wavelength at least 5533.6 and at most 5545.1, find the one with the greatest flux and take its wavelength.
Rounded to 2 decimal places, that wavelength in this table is 5544.46 AA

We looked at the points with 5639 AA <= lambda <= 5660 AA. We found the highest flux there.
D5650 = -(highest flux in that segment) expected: -11.7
